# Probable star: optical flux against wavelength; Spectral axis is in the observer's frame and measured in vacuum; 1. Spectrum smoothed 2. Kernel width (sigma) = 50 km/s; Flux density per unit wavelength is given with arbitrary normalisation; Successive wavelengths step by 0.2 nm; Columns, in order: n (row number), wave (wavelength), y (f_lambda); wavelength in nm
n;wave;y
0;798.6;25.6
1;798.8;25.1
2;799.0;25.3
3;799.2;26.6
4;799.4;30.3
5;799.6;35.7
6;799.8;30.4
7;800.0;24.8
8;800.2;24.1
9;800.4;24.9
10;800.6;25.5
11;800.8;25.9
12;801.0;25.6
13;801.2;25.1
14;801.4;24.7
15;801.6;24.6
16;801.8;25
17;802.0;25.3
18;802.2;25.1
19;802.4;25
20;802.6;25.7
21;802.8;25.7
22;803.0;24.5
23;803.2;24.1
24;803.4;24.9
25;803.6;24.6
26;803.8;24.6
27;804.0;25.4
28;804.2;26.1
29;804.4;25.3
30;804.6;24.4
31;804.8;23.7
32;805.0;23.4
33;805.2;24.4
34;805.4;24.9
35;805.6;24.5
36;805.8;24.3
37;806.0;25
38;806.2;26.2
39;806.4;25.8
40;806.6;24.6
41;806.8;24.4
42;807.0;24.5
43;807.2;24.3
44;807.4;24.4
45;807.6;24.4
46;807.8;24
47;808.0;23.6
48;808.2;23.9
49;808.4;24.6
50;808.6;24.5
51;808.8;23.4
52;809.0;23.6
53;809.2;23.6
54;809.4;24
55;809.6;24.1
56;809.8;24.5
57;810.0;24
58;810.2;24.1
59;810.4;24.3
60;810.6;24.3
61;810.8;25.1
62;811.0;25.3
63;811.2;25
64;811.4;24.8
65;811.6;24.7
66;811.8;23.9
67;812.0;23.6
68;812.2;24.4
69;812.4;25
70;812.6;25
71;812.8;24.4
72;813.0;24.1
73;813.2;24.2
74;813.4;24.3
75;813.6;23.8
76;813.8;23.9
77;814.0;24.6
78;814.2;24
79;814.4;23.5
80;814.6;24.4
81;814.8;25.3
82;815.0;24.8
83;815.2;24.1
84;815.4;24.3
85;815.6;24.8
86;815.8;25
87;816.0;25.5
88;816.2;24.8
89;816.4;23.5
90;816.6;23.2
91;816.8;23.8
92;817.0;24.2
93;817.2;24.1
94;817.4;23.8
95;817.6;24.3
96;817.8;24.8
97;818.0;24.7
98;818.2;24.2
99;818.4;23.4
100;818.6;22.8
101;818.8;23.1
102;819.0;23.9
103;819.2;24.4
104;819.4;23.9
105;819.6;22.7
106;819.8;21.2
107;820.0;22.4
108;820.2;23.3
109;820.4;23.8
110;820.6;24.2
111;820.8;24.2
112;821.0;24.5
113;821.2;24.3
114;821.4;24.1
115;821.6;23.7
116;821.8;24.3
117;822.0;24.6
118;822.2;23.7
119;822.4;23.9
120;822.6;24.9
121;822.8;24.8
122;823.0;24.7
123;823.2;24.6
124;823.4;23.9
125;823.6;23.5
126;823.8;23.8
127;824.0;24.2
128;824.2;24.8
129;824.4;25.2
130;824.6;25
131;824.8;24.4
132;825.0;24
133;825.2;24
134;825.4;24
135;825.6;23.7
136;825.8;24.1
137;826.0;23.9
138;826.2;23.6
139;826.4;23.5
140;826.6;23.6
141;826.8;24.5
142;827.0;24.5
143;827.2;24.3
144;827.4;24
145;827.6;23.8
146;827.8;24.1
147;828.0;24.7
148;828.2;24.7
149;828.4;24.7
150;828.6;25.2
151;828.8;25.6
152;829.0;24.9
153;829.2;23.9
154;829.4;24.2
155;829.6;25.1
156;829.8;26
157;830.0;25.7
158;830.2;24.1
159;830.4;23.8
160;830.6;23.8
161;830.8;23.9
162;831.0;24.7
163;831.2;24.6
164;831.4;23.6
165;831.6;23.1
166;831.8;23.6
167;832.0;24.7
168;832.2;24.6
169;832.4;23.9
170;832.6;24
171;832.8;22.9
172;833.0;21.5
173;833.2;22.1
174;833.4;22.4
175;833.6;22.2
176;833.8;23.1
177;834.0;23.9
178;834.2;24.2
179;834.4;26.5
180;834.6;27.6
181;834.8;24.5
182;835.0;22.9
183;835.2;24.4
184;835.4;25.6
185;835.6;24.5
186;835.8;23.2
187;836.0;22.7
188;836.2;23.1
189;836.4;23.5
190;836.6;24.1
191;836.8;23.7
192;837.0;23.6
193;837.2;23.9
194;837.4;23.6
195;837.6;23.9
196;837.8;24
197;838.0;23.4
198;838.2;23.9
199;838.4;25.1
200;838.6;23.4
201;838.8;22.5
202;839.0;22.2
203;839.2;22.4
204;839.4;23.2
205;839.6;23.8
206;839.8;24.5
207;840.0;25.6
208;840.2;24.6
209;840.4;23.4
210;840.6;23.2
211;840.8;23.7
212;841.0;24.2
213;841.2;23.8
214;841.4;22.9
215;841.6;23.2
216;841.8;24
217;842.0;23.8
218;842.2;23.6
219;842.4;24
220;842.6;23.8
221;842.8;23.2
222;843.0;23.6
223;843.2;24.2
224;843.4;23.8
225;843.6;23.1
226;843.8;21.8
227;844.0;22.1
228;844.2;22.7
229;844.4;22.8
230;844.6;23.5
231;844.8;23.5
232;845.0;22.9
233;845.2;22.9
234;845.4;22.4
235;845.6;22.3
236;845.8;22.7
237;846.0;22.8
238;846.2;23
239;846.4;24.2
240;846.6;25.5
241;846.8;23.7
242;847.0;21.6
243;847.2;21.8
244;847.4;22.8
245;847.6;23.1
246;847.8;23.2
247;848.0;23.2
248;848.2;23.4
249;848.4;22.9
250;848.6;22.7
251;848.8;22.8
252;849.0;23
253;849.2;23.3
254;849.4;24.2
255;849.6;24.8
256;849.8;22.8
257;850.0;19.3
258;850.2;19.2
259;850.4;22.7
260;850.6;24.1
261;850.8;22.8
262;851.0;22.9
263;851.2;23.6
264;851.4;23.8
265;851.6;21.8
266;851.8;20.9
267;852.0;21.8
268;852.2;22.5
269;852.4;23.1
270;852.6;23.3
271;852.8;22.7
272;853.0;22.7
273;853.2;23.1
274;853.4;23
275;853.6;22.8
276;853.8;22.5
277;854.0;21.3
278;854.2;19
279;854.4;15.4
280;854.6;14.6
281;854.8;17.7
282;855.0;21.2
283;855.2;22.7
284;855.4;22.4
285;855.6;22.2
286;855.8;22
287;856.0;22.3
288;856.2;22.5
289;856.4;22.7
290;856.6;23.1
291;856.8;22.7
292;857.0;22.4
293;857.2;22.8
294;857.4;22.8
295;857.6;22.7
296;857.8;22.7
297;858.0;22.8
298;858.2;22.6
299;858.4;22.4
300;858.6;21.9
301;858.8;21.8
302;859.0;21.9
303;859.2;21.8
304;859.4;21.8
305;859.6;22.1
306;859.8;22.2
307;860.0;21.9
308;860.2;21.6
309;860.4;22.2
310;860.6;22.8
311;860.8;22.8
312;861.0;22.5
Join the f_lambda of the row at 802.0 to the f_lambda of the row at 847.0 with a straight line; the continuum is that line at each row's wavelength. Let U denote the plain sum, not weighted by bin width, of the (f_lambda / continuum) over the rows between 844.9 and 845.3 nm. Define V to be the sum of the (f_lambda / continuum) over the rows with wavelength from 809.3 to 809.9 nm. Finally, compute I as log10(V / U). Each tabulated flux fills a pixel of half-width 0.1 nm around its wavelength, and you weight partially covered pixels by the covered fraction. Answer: 0.1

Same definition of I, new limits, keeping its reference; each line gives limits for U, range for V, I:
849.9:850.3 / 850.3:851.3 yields 0.5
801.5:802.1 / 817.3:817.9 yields 0.0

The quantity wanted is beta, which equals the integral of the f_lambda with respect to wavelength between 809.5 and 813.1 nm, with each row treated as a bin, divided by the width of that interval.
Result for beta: 24.5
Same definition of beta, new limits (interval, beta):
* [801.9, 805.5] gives 24.8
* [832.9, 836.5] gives 23.8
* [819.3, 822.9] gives 23.8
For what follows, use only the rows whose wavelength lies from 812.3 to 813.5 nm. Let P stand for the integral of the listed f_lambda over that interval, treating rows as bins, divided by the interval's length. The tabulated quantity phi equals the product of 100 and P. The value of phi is 2450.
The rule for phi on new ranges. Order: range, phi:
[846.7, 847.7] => 2260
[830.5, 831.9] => 2390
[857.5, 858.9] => 2241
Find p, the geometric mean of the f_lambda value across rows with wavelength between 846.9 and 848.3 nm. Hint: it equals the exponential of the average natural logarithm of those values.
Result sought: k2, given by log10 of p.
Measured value 1.36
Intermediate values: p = 22.7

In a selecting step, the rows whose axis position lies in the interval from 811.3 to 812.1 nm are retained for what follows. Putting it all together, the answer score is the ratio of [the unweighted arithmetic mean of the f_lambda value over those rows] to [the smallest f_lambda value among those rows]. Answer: 1.03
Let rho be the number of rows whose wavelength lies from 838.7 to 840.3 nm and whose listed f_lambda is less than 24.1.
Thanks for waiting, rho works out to 5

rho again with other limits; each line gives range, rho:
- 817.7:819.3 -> 4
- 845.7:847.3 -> 6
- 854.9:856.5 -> 8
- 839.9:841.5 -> 5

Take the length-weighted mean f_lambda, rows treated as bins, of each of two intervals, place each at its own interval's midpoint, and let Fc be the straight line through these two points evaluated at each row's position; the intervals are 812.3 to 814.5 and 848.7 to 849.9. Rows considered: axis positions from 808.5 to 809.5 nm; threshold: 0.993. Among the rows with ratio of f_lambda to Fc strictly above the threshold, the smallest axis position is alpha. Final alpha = 808.6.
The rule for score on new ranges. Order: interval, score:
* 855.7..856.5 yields 1.02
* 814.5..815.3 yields 1.02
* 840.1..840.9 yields 1.02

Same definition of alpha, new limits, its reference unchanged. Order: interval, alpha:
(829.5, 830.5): 829.6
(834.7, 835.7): 834.8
